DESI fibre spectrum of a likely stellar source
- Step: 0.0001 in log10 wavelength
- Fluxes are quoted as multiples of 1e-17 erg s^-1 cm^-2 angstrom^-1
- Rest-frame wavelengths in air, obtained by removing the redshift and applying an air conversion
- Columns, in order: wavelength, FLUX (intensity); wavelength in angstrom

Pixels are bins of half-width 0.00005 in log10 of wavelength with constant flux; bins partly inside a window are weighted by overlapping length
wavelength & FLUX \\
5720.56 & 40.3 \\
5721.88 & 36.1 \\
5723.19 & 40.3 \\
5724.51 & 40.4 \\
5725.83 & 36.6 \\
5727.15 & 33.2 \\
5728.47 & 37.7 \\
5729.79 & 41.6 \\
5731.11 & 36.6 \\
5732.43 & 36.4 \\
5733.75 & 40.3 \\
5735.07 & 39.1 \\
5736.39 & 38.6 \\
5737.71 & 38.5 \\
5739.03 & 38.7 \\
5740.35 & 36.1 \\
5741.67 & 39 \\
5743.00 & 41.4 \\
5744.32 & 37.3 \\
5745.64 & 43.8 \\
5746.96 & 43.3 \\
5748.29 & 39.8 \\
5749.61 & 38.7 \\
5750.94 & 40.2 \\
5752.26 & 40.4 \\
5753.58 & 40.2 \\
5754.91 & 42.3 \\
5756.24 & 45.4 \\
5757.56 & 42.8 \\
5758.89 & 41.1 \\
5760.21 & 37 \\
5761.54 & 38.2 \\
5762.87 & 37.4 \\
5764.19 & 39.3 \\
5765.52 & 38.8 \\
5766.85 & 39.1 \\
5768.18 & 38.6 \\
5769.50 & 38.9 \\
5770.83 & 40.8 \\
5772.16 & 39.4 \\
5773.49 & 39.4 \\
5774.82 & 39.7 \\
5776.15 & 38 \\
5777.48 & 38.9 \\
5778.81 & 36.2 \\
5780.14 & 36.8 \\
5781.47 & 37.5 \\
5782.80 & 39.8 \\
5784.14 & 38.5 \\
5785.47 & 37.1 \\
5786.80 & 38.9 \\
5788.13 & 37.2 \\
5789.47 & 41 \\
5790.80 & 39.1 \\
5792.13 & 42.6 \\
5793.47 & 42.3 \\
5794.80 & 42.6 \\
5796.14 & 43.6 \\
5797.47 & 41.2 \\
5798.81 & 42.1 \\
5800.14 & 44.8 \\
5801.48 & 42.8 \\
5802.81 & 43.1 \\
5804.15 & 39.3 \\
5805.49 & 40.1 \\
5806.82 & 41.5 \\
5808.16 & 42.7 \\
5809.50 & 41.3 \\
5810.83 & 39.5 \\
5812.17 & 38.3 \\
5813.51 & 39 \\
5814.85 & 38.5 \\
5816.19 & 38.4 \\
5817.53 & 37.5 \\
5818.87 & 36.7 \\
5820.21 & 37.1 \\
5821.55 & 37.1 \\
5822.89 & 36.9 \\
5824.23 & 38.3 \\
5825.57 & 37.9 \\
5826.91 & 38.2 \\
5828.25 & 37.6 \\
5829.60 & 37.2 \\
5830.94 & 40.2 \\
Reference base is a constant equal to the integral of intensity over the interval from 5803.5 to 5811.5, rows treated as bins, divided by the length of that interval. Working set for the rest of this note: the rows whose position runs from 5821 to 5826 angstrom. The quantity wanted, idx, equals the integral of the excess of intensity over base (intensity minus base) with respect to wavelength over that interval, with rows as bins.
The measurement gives -16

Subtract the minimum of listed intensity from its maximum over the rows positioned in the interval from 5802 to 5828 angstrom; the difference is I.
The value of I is 6.4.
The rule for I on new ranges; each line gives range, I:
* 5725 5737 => 8.4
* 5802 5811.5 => 3.8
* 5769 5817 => 8.6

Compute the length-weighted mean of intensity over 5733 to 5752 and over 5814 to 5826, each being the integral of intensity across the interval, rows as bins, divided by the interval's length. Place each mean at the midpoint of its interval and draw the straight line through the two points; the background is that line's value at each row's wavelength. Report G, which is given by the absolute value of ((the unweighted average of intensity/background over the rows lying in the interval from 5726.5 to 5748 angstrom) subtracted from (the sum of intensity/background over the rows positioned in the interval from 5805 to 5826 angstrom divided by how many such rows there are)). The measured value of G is 0.051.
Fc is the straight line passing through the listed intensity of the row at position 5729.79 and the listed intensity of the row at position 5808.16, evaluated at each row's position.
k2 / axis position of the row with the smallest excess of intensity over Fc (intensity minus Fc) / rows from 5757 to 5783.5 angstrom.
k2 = 5778.81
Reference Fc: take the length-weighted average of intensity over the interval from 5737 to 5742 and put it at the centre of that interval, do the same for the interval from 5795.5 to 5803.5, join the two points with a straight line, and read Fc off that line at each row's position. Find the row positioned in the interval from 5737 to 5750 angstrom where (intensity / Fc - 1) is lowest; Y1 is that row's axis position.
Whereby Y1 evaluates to 5740.35 angstrom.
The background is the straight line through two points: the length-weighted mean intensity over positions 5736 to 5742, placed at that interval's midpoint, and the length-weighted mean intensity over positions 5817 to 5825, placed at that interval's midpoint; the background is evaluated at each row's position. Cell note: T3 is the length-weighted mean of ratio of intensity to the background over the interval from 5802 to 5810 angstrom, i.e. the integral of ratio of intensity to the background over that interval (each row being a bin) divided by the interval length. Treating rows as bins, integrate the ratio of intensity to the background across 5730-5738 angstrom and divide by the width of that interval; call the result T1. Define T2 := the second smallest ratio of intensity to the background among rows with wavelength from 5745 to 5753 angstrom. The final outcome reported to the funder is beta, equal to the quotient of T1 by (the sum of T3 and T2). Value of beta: 0.47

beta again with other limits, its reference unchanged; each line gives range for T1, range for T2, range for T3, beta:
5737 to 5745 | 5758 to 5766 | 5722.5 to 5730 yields 0.51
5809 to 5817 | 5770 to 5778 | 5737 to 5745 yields 0.51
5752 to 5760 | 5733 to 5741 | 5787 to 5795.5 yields 0.53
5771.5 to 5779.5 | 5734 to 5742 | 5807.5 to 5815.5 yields 0.49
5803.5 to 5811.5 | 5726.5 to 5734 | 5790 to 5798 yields 0.53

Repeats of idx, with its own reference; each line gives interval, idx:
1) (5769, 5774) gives -6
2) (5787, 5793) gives -5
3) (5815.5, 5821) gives -18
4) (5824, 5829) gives -14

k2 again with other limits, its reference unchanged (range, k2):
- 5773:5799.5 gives 5778.81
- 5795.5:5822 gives 5818.87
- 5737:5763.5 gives 5740.35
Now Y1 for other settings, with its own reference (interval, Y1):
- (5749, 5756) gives 5749.61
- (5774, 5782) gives 5778.81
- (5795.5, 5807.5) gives 5804.15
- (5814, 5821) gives 5818.87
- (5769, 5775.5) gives 5769.50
